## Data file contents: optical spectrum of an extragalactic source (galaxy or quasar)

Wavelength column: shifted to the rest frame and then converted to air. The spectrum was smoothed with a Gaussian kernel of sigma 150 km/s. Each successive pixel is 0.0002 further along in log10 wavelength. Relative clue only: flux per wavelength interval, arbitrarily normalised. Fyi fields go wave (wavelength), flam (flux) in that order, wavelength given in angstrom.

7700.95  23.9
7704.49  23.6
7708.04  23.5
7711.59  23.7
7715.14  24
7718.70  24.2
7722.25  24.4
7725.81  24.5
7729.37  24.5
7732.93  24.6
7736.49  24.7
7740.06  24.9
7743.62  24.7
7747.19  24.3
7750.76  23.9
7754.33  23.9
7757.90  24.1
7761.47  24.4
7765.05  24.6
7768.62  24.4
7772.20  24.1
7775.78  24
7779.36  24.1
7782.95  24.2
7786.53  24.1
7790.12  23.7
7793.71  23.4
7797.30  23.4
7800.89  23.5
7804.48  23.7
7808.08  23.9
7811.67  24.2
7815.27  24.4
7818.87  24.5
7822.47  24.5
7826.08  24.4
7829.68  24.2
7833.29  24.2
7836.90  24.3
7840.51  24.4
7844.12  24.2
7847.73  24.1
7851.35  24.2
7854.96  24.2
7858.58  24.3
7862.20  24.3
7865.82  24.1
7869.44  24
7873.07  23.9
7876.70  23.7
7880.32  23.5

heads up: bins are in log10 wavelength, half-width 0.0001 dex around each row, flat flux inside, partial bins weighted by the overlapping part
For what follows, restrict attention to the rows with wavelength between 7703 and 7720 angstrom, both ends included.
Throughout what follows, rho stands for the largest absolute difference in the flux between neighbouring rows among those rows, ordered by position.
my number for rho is 0.30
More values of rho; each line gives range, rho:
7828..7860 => 0.20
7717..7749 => 0.40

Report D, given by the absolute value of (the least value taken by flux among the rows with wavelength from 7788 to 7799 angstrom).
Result 23.4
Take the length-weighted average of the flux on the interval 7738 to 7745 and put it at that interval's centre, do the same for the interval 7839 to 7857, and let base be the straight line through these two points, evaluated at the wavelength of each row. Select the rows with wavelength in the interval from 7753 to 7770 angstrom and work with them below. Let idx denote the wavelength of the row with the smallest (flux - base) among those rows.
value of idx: 7754.33 angstrom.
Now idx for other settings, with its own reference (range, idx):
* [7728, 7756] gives 7750.76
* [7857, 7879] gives 7876.70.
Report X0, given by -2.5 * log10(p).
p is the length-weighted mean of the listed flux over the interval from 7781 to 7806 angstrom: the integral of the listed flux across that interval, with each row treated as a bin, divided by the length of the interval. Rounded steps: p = 23.7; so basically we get -3.44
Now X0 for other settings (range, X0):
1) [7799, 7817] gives -3.45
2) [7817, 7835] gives -3.47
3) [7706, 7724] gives -3.45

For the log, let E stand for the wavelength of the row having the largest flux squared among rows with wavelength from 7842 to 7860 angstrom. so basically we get 7858.58 angstrom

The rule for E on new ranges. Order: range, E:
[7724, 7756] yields 7740.06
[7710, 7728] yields 7725.81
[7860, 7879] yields 7862.20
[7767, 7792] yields 7768.62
